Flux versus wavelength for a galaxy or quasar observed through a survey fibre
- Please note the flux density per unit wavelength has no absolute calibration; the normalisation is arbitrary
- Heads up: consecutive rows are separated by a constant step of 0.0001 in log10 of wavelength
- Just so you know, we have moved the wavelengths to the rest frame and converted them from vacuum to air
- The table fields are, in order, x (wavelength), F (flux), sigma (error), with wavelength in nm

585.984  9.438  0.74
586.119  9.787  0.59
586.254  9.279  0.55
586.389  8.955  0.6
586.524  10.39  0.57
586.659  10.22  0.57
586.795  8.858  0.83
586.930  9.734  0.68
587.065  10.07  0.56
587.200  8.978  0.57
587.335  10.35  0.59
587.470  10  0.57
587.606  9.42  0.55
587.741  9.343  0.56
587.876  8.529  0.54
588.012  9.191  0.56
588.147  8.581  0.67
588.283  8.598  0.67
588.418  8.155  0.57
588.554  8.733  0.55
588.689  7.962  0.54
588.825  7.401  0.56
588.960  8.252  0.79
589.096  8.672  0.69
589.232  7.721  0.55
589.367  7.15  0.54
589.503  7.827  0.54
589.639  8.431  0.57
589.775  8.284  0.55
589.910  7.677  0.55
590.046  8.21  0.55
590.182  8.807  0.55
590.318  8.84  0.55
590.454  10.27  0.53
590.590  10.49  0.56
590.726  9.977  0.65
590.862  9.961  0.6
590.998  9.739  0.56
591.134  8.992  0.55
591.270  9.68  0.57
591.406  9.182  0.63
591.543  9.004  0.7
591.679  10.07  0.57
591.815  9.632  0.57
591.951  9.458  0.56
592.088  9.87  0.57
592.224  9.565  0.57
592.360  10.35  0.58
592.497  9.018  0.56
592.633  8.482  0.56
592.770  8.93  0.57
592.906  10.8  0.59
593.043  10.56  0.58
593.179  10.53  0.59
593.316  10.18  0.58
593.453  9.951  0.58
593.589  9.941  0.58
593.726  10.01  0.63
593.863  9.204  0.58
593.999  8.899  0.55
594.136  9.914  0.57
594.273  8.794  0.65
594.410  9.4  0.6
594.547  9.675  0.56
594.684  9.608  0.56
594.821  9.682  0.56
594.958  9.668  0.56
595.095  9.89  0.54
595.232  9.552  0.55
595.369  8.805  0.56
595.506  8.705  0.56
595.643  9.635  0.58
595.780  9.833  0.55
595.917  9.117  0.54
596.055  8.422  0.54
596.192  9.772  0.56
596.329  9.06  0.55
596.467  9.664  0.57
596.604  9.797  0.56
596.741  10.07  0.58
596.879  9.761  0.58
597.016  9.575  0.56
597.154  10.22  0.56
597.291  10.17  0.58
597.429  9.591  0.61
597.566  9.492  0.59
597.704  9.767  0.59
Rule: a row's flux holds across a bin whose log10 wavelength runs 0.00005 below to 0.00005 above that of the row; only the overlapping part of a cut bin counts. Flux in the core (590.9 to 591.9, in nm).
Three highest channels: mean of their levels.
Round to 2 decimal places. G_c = 9.83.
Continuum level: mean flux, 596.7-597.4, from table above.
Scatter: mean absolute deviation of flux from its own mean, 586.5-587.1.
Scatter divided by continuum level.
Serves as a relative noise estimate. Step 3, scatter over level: 0.045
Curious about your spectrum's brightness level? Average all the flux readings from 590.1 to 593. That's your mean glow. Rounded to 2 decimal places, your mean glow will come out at 9.58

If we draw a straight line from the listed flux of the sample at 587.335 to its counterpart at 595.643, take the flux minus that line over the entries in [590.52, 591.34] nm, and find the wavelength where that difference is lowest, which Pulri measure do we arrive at 591.134 nm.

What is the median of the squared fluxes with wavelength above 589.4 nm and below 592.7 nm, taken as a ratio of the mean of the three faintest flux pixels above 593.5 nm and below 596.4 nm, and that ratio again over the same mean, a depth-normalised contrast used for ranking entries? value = 1.16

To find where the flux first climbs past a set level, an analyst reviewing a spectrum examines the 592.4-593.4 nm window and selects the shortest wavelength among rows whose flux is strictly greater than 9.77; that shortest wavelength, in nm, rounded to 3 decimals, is 592.906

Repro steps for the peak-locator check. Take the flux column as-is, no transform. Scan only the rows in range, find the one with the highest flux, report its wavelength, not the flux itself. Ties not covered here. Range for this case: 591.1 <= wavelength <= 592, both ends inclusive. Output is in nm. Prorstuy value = 591.679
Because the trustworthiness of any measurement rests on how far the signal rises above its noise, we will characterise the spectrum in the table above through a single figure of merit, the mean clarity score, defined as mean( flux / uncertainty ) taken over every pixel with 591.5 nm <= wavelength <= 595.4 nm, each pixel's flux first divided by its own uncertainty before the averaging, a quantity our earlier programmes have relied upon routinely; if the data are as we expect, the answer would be 16.7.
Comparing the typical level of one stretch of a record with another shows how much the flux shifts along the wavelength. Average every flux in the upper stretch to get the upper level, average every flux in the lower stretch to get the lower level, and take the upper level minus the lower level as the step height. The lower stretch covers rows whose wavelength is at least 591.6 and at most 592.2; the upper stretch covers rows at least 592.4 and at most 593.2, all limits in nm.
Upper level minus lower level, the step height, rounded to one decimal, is 0.0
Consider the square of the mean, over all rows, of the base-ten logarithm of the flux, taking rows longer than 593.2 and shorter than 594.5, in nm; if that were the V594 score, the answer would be 0.96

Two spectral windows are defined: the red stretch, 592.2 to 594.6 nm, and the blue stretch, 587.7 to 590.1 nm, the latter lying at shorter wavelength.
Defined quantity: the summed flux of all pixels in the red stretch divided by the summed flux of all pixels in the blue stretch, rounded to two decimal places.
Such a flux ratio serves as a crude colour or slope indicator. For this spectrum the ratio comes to 1.17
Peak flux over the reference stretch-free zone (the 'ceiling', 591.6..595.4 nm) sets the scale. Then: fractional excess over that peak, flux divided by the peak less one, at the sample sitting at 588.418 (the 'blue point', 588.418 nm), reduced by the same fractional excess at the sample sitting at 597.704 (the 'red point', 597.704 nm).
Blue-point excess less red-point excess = -0.15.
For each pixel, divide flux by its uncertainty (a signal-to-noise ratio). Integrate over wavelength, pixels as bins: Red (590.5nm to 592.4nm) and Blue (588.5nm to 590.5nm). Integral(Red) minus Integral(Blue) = 2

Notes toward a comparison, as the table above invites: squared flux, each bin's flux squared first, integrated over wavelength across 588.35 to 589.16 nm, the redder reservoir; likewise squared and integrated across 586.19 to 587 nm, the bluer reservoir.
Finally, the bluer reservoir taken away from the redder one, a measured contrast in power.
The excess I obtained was -20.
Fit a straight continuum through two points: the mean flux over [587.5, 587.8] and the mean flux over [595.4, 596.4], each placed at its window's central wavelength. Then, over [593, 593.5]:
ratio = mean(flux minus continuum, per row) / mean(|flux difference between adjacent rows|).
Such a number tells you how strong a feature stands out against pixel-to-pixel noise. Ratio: 5.1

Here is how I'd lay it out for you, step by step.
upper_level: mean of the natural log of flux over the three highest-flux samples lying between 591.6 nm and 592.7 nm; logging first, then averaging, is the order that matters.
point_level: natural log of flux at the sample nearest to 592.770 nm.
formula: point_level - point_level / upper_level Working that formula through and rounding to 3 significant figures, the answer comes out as 1.24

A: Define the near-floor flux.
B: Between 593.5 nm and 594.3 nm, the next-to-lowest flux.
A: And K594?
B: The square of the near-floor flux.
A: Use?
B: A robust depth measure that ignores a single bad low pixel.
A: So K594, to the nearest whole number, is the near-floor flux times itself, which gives 79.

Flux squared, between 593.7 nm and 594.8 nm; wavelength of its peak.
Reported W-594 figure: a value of 593.726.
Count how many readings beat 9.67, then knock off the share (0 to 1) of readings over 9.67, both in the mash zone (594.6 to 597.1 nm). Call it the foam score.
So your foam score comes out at 7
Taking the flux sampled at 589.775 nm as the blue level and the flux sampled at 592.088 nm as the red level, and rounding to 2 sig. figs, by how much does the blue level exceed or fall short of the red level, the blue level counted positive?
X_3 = -1.6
